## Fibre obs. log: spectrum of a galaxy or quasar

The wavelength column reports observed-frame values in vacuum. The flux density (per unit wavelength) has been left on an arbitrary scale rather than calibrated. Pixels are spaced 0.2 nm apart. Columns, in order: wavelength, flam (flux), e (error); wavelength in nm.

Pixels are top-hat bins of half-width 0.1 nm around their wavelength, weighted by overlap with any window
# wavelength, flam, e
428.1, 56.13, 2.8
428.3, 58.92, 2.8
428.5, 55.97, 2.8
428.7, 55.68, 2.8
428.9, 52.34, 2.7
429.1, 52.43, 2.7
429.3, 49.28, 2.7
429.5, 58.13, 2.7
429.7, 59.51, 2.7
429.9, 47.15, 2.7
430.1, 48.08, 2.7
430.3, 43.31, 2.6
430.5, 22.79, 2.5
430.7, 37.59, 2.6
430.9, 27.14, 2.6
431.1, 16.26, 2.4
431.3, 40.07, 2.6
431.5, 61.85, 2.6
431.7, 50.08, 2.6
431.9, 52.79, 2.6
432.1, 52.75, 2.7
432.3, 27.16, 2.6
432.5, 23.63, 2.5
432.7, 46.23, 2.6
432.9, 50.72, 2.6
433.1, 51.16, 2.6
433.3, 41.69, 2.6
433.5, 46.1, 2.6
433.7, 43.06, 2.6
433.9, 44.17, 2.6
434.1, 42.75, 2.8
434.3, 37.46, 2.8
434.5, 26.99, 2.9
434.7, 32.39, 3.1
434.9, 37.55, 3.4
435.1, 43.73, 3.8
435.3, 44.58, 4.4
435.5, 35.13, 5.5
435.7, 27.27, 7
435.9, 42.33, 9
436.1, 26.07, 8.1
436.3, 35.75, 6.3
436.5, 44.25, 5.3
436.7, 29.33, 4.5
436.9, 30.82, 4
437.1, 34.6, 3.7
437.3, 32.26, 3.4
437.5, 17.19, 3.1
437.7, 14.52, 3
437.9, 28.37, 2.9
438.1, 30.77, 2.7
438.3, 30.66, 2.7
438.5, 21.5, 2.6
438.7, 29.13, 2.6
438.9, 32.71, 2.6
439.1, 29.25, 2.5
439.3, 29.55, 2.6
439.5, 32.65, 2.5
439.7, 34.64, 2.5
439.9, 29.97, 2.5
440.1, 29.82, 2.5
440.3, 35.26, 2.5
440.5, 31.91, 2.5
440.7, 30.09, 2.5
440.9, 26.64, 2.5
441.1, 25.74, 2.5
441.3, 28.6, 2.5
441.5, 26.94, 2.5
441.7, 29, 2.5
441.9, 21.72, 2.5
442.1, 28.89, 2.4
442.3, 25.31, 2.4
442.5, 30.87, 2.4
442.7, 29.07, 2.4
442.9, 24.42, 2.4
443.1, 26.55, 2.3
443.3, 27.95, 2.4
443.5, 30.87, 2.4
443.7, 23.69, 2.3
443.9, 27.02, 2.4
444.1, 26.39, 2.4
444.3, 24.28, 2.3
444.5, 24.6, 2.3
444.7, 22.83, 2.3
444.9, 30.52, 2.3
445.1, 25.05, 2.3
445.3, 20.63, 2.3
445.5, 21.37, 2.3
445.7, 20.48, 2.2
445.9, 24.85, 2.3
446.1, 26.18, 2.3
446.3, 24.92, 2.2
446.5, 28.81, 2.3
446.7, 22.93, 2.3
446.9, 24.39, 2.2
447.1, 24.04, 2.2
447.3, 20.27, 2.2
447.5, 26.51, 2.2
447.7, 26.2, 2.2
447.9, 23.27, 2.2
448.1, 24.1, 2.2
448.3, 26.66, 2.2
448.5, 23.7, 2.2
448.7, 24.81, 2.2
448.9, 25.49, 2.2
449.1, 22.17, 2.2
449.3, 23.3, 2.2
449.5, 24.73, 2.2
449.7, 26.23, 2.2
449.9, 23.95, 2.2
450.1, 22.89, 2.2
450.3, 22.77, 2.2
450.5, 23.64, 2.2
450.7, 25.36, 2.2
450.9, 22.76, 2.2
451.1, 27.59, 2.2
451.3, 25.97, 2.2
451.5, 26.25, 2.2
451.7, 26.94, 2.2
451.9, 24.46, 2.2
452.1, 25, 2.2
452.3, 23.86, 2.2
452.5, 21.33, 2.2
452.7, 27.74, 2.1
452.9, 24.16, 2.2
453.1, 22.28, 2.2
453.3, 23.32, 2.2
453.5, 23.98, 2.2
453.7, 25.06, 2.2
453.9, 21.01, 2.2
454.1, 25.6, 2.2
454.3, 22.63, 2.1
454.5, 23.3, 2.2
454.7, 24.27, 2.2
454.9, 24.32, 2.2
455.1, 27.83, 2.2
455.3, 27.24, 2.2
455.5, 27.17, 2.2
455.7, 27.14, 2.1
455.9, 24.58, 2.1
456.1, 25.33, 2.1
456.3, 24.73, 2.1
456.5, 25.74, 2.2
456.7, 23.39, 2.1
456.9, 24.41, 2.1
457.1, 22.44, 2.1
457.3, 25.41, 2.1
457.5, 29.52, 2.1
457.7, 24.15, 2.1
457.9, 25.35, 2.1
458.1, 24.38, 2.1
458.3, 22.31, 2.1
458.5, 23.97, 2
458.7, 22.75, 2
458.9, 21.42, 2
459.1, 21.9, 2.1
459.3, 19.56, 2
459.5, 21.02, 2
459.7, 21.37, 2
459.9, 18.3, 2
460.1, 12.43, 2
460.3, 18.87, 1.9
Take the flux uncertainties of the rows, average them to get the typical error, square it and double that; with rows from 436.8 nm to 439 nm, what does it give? 18.3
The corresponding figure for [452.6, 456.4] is 9.4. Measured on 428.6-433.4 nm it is 13.8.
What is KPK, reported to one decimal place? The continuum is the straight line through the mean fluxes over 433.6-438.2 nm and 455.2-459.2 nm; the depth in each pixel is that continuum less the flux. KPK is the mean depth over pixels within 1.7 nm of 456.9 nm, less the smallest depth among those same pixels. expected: 4.6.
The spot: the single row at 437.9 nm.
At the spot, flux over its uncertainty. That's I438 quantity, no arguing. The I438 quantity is 9.8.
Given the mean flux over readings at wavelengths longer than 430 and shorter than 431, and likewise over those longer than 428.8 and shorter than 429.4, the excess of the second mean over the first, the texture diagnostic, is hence 15.6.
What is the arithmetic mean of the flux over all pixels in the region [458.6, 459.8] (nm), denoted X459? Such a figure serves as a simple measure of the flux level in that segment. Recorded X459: 21.3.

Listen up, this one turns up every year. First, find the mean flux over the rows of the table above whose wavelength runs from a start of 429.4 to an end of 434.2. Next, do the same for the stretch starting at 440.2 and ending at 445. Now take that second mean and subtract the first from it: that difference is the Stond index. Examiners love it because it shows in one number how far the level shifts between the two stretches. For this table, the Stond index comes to -16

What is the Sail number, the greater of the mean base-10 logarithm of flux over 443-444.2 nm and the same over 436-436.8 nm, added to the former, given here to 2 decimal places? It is 2.95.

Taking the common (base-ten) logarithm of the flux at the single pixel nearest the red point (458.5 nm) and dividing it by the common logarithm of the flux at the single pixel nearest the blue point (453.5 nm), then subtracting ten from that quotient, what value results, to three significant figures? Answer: -9.00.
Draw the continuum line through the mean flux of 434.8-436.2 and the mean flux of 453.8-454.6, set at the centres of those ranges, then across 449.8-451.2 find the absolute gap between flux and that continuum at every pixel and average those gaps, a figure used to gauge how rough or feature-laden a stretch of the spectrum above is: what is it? 2.3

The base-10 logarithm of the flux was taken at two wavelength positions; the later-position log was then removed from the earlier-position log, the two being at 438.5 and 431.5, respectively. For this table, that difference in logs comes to 0.46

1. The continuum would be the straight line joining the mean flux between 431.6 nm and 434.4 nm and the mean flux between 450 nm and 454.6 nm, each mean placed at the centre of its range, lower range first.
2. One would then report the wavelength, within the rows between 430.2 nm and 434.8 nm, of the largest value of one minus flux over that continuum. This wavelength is 431.1 nm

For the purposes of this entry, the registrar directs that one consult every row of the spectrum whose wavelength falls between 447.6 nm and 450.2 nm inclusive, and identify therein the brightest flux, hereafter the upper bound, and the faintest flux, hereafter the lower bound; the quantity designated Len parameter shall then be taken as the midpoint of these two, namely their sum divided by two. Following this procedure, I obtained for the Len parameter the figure 24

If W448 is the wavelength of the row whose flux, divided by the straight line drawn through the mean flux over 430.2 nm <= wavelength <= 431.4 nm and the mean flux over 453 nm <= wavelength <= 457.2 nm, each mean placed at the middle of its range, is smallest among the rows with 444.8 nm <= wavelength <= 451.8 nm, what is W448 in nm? 445.7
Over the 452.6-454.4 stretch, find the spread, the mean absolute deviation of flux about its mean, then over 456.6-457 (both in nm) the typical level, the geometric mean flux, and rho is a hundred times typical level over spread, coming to 1614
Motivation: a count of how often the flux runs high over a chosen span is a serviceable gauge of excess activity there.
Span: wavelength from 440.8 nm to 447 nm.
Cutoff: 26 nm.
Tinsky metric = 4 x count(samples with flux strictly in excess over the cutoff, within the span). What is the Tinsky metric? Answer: 60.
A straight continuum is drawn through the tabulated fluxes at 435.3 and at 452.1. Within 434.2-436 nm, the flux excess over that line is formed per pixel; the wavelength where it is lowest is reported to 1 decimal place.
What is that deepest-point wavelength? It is 434.5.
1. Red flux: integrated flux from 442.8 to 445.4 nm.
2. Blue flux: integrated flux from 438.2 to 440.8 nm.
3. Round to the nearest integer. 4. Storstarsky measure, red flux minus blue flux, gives -12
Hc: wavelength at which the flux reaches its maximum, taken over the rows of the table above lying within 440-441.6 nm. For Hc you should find 440.3 nm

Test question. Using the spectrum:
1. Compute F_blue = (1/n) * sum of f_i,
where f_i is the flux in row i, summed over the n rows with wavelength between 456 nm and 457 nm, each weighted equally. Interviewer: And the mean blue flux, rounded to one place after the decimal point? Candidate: 24.7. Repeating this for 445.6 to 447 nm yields 24.7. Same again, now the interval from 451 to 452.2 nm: 26.0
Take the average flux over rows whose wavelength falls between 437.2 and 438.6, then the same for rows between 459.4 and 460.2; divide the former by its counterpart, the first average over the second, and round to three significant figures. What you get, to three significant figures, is 1.37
